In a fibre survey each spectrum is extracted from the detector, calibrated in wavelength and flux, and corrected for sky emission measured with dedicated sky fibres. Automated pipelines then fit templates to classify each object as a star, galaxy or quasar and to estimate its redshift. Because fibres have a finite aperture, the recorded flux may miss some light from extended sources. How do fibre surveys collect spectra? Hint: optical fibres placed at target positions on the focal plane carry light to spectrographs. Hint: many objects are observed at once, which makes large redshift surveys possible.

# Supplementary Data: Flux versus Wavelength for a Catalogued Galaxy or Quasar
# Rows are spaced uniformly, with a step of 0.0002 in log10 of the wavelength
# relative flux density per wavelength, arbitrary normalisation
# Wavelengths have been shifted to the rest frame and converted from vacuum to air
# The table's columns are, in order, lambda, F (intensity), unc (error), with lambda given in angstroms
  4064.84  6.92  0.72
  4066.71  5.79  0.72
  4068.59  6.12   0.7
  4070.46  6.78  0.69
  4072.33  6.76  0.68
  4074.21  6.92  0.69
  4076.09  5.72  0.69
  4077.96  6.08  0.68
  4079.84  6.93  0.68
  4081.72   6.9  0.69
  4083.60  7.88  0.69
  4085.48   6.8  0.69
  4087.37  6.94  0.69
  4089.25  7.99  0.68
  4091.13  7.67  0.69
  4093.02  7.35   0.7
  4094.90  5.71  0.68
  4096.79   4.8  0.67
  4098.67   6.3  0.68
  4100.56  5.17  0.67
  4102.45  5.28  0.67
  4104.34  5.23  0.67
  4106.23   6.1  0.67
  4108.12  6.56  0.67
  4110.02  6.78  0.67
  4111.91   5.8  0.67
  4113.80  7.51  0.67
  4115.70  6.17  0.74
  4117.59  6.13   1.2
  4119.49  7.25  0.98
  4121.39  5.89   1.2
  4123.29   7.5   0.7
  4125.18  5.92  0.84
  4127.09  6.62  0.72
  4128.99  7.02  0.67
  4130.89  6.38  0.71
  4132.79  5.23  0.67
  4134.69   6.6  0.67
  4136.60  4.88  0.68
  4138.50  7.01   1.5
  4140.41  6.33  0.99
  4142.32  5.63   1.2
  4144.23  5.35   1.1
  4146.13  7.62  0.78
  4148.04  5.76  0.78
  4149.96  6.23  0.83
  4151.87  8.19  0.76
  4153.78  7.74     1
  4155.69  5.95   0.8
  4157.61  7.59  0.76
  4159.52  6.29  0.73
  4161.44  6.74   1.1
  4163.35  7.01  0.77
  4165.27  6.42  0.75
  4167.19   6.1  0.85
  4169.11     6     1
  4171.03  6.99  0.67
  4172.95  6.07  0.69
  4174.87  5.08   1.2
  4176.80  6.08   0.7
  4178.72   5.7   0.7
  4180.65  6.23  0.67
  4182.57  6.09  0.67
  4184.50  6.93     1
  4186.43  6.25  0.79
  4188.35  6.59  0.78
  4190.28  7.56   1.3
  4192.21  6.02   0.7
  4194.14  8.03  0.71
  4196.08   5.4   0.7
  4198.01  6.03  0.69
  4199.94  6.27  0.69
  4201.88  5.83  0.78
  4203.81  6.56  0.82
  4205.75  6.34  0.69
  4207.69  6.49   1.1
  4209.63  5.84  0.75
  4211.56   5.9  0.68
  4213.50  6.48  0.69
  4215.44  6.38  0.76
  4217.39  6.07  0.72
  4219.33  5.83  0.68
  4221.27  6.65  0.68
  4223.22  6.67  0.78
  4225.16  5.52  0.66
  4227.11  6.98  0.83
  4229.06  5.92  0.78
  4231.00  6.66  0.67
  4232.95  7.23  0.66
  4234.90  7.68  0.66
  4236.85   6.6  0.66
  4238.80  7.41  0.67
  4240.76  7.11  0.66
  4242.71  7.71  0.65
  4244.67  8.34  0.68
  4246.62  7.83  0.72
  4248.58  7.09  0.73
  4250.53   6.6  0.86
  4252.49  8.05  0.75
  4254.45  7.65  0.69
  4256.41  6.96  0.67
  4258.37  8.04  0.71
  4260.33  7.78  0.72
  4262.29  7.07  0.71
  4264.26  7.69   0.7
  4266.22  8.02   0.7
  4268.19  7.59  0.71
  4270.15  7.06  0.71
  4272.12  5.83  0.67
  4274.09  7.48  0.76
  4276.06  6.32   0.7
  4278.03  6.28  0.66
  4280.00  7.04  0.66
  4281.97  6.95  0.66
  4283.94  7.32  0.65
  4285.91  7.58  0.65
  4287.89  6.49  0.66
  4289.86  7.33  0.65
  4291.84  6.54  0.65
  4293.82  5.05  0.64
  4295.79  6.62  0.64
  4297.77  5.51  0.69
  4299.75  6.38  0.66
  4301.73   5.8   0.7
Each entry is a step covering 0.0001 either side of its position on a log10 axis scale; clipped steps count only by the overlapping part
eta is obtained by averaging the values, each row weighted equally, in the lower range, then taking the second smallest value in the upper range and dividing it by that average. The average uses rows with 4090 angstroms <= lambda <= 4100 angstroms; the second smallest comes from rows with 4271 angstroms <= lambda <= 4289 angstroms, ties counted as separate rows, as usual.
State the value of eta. 0.99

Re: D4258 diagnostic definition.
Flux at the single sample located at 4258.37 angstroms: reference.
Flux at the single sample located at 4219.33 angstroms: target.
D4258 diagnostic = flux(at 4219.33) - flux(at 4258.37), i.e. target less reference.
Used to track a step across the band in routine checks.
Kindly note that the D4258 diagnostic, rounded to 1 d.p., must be -2.2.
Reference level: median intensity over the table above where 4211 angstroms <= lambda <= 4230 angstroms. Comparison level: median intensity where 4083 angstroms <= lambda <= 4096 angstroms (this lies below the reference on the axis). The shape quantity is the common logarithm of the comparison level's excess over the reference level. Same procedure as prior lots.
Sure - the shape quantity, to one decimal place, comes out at 0.1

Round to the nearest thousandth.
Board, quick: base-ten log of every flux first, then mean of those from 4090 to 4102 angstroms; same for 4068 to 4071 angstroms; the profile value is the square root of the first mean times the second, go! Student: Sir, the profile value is 0.796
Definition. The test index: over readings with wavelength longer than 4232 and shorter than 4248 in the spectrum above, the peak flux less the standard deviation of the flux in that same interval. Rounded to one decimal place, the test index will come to 7.8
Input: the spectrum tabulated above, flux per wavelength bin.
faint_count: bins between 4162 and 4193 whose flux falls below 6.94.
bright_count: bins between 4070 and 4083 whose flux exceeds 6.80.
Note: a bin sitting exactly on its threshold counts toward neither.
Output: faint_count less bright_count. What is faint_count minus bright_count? 10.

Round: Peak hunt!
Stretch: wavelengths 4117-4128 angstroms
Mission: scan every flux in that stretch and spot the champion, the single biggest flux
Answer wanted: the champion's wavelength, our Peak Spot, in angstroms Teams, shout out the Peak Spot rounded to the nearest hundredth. 4123.29 angstroms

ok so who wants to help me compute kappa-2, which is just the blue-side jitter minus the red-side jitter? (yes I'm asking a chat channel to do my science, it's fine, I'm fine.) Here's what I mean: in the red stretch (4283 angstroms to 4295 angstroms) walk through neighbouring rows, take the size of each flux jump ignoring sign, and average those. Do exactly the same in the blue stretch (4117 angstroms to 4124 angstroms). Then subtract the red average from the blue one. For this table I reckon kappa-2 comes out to 0.47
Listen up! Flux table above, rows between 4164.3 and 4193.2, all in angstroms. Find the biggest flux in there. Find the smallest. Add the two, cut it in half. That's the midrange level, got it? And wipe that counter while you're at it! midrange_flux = 6.32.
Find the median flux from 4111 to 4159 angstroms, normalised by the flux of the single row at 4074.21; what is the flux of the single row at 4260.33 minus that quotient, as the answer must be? 6.87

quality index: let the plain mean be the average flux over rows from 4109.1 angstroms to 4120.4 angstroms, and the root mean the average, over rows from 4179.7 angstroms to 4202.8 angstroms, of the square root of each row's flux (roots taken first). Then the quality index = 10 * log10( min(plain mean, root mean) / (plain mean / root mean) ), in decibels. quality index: -0.13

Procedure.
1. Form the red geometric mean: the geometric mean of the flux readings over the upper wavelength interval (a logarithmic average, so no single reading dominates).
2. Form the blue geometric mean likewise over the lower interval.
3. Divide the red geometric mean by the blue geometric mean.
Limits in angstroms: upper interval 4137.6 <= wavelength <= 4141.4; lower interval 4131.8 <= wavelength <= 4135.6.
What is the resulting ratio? 1.13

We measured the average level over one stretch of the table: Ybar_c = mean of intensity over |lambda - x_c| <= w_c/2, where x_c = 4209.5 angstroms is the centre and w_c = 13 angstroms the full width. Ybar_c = 6.3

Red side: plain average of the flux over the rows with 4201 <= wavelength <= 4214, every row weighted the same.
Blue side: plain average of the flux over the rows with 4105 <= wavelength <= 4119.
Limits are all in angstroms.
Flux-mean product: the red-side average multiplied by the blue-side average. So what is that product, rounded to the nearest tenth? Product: 39.9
